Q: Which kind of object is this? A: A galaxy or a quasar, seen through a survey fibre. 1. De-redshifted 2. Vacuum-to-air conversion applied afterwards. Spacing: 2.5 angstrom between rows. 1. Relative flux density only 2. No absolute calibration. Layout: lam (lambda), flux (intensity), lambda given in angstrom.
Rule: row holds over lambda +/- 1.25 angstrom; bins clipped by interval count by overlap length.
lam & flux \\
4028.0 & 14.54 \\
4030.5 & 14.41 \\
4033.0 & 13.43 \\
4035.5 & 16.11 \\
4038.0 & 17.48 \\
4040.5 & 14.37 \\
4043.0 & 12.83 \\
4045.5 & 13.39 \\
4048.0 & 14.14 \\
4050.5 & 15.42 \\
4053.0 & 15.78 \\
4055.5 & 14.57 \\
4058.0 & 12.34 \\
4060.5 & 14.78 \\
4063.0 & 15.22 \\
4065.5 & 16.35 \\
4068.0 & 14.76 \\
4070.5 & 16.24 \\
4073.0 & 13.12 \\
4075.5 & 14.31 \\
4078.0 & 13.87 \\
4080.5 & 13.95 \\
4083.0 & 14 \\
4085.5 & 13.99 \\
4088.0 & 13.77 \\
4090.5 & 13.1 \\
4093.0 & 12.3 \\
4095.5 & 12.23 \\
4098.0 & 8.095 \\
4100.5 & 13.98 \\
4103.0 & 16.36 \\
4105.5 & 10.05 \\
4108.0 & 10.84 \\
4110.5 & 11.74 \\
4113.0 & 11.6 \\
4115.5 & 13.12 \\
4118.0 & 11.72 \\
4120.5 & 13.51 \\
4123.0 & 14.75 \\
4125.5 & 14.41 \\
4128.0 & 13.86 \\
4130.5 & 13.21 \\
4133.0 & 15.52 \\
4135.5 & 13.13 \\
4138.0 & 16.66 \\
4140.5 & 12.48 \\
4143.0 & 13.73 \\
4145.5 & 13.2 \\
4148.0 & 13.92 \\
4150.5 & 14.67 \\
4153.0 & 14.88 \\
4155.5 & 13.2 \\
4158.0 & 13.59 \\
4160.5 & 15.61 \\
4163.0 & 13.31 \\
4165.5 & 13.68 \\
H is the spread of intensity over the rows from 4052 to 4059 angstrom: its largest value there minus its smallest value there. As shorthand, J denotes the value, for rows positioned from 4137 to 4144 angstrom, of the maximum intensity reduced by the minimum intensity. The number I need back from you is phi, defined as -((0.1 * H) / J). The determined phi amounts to -0.08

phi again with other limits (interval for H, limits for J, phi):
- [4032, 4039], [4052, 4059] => -0.12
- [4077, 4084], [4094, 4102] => 0.00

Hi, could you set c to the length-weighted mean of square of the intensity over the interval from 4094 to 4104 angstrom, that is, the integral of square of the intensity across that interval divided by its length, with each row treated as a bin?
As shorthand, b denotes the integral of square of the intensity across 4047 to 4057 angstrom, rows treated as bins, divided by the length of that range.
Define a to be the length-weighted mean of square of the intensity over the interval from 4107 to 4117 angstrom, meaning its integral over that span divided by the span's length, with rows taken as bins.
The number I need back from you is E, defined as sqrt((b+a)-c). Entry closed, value 14.1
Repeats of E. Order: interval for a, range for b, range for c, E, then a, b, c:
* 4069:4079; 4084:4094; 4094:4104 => 14.8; 209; 178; 167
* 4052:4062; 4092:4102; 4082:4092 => 12.8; 208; 143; 187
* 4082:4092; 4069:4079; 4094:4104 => 15.1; 187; 209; 167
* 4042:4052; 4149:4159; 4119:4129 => 14.1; 198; 199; 199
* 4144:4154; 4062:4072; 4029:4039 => 14.4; 200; 244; 236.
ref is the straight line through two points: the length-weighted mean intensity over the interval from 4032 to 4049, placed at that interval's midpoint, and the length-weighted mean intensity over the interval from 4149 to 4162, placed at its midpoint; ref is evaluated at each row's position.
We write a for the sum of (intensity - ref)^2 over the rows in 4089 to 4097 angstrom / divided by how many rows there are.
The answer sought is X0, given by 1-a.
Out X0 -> -3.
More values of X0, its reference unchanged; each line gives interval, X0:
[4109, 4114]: -7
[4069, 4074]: -1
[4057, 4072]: -1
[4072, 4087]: 0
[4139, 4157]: 0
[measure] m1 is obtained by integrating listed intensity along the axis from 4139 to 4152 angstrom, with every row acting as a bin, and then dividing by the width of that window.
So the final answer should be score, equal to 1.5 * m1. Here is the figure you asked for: 20.5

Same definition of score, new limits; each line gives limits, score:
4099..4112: 18.7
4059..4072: 23.0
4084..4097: 19.5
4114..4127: 20.2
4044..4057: 21.9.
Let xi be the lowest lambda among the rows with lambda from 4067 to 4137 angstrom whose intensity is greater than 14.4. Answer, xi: 4068.0 angstrom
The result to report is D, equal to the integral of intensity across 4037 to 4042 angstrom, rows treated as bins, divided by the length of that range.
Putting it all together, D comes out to 15.7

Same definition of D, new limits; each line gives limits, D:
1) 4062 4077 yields 15.0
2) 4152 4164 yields 14.1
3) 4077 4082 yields 13.9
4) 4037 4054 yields 14.7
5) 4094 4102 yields 11.6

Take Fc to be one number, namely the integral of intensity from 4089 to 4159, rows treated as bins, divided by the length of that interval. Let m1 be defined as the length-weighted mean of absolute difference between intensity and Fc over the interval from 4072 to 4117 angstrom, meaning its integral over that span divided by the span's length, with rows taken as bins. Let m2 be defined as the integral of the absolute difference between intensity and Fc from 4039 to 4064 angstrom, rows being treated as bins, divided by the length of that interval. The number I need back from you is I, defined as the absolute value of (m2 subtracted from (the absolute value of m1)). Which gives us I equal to 0.02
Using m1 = 1.37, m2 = 1.3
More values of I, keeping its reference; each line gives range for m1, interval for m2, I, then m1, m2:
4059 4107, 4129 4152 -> 0.56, 1.59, 1.0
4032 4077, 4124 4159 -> 0.69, 1.64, 0.9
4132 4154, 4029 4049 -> 0.21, 1.20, 1.4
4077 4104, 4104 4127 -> 0.17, 1.31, 1.5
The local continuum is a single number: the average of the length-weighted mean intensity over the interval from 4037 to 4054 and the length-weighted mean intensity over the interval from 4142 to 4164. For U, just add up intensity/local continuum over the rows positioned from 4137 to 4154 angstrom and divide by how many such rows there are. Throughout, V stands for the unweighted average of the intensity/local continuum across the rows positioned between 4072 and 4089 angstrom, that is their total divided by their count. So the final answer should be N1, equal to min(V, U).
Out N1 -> 0.96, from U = 0.99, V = 0.96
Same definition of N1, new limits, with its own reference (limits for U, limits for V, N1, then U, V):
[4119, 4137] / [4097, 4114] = 0.82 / 0.98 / 0.82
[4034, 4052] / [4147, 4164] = 0.99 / 1.03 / 0.99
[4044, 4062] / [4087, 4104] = 0.89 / 1.00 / 0.89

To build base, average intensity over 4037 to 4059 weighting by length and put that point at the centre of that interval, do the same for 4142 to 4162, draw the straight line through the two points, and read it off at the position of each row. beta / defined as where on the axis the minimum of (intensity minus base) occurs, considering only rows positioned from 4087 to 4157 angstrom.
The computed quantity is 4098.0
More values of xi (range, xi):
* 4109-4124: 4123.0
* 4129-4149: 4133.0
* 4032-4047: 4035.5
